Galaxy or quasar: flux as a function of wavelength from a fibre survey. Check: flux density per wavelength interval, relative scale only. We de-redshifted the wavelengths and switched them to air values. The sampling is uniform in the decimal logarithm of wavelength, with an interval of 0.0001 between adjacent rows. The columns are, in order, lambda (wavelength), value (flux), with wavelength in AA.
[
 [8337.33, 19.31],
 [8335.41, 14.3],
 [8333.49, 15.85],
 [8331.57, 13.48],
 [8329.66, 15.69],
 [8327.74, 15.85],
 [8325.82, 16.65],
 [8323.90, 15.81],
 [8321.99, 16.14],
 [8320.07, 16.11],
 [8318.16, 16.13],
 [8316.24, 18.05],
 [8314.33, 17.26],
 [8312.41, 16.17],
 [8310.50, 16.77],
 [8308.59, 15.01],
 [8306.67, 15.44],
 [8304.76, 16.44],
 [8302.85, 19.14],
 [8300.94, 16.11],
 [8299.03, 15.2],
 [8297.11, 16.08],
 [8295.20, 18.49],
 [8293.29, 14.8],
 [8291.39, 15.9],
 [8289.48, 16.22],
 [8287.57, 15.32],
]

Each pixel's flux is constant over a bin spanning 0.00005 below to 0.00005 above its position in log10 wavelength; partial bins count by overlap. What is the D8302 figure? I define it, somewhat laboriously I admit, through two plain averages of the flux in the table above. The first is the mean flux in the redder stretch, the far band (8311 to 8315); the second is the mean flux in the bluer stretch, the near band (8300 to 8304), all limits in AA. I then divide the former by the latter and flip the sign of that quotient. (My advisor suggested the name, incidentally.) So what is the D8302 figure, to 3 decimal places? -0.948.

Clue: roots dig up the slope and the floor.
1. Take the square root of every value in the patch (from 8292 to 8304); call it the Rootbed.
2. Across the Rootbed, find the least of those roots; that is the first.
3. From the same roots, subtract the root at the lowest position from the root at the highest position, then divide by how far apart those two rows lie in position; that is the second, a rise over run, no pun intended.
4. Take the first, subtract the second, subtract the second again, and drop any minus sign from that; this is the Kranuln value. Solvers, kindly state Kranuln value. 3.74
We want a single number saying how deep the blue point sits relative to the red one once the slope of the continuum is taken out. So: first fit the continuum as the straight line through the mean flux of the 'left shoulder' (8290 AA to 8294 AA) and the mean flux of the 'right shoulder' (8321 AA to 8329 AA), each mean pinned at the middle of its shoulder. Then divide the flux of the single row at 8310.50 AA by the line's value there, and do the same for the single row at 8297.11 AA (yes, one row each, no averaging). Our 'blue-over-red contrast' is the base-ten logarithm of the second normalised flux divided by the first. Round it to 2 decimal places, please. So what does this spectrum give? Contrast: -0.01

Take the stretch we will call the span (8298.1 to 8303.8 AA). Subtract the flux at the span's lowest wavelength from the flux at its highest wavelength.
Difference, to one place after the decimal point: 3.9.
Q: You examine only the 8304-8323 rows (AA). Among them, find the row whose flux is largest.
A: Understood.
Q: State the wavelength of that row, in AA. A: 8316.24 AA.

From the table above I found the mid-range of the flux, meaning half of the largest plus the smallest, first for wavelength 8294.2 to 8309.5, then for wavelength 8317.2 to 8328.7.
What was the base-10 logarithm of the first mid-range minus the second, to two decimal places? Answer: -0.07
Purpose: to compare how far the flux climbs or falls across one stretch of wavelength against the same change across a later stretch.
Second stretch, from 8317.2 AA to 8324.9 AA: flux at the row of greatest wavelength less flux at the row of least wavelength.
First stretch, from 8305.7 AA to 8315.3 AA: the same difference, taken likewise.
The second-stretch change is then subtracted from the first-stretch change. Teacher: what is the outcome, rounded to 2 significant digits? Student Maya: 2.1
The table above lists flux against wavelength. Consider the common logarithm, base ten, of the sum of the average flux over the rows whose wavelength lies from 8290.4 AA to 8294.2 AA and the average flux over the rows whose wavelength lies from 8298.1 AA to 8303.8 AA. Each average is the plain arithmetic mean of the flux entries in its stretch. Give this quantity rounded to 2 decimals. 1.51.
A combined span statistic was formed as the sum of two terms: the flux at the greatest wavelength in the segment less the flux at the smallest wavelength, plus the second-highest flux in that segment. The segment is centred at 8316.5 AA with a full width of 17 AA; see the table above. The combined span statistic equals 18.1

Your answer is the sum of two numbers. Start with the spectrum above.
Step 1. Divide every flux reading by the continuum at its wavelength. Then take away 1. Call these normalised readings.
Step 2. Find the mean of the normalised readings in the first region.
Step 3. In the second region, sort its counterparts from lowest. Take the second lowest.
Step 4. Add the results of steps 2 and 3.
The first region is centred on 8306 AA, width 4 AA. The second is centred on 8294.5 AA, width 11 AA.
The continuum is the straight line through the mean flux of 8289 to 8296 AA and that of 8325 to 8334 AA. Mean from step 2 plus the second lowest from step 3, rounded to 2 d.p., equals -0.07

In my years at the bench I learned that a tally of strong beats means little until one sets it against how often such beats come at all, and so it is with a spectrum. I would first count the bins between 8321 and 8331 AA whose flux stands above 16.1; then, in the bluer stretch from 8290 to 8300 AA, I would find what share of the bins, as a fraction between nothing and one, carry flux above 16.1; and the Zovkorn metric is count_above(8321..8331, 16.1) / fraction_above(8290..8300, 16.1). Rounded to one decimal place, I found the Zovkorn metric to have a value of 10.0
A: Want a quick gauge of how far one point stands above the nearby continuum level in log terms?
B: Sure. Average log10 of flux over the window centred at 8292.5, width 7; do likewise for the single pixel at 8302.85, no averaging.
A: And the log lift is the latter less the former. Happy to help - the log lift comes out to 0.07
